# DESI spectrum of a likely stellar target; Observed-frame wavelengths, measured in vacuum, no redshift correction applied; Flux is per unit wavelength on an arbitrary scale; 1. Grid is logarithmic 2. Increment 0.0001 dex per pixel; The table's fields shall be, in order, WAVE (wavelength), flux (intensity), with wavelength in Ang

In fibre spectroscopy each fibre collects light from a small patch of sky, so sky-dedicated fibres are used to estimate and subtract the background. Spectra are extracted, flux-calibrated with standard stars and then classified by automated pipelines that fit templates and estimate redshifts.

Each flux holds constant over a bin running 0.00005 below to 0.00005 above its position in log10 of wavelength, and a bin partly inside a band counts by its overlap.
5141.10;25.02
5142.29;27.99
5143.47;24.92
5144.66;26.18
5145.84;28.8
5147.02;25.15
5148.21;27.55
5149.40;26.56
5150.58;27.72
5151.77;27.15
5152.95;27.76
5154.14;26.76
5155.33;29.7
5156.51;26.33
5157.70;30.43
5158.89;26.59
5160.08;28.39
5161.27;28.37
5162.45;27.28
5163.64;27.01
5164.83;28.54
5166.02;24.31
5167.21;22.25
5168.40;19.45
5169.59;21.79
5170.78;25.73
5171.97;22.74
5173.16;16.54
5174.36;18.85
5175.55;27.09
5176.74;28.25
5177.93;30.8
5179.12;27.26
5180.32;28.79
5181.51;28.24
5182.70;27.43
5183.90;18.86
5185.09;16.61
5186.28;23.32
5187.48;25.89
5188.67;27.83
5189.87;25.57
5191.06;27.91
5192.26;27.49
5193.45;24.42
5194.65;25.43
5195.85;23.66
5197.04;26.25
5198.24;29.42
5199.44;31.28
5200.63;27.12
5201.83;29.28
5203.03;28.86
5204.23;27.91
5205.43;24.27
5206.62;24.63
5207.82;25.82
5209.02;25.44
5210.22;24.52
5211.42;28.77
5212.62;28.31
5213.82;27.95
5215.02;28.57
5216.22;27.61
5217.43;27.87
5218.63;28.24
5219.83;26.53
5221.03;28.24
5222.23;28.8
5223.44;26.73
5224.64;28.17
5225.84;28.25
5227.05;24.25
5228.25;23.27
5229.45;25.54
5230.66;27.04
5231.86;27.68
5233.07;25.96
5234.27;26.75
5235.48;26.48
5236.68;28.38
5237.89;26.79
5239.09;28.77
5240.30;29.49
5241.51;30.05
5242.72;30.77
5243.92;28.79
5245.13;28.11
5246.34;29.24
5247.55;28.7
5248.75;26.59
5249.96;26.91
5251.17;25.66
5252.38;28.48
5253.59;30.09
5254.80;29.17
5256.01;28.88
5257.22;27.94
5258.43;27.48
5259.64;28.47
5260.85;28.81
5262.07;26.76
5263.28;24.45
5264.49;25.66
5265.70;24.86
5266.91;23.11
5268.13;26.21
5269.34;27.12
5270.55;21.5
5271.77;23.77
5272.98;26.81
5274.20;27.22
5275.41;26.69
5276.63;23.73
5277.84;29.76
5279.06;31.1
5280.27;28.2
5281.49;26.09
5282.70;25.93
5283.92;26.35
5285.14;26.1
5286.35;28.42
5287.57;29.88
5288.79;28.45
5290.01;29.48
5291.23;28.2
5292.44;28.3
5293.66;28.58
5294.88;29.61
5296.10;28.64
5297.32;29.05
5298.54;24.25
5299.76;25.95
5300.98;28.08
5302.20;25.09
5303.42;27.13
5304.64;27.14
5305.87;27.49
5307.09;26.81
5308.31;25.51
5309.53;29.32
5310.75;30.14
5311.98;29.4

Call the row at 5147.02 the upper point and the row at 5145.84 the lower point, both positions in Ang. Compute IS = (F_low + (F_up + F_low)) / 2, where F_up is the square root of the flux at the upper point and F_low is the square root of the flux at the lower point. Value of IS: 7.87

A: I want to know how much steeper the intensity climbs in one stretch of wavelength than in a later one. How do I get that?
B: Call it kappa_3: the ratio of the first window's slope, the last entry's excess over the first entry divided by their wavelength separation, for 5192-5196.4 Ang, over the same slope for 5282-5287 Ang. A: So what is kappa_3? -1.6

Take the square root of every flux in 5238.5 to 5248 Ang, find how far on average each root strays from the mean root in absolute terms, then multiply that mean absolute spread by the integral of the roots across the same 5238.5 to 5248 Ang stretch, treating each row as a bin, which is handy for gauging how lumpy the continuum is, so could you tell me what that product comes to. 3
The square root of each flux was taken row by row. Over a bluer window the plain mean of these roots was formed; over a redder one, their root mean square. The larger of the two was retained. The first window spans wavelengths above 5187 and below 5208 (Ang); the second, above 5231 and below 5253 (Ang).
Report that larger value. 5.29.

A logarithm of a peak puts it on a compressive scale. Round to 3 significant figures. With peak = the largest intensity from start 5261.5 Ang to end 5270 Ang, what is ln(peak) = 3.30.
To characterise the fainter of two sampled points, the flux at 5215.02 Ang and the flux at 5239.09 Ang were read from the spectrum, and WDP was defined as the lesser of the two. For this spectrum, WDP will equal 28.6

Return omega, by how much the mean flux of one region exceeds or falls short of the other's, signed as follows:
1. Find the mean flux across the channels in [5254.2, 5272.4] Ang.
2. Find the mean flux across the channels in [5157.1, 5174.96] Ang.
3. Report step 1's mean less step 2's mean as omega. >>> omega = 1.7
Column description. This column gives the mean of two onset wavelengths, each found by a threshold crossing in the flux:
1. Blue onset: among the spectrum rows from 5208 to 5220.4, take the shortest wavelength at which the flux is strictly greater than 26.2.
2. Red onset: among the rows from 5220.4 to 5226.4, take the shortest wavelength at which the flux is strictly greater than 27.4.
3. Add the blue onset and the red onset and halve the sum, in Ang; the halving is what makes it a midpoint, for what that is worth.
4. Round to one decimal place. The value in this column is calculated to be 5216.2 Ang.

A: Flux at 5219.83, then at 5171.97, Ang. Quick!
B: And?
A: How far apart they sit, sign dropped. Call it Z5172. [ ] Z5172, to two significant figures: 3.8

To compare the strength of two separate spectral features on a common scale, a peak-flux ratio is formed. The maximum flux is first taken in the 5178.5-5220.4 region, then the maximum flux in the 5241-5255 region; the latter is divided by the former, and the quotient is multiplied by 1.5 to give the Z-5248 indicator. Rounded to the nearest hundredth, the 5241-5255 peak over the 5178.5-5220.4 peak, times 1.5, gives 1.48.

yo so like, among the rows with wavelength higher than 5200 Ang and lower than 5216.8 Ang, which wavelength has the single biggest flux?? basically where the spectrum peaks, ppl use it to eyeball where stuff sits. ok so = 5201.83 Ang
